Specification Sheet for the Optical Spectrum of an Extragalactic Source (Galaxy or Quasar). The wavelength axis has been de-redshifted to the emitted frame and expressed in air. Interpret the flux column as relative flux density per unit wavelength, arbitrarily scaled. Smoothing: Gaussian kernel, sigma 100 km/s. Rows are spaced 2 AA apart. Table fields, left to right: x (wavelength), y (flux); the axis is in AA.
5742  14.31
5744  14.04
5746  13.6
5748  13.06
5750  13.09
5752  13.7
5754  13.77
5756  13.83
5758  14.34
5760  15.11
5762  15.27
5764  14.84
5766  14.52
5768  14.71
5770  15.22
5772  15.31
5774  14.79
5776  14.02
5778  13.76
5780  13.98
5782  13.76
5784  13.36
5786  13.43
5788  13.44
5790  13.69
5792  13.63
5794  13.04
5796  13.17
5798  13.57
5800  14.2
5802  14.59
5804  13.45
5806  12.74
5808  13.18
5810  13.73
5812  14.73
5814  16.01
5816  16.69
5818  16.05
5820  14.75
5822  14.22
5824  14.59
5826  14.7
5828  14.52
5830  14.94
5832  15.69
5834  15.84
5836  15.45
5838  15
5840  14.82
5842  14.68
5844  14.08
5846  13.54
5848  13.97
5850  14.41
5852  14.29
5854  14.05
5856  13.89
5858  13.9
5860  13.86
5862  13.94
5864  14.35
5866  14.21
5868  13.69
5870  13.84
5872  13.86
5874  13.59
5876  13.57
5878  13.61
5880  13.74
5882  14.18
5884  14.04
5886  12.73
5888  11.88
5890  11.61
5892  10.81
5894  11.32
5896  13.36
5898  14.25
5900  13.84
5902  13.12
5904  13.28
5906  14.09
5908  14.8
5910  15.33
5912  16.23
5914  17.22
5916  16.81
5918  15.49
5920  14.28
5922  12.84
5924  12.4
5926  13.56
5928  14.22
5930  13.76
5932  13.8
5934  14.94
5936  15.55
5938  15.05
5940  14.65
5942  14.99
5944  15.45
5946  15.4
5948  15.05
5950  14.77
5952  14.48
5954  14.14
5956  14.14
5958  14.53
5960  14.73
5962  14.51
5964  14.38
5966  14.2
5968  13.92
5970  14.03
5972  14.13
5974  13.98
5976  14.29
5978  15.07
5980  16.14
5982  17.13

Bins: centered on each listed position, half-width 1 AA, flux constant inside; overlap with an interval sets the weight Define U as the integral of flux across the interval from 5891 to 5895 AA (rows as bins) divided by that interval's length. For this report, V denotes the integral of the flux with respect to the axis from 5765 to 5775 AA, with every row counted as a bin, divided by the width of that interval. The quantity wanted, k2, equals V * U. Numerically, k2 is 165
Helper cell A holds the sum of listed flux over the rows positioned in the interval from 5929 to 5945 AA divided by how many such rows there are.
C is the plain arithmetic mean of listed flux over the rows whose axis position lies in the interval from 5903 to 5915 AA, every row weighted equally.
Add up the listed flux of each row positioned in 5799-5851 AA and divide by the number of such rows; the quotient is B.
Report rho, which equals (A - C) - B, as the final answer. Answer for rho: -15.0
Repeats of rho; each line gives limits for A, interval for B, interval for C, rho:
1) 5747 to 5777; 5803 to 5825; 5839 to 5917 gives -14.1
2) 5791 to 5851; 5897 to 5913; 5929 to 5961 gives -14.6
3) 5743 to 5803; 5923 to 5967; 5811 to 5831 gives -15.6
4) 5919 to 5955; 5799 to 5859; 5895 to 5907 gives -13.8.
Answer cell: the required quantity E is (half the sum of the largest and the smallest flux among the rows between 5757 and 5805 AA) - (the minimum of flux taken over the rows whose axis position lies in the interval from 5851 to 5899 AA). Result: 3.4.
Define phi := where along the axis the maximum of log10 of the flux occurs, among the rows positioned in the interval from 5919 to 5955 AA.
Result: 5936 AA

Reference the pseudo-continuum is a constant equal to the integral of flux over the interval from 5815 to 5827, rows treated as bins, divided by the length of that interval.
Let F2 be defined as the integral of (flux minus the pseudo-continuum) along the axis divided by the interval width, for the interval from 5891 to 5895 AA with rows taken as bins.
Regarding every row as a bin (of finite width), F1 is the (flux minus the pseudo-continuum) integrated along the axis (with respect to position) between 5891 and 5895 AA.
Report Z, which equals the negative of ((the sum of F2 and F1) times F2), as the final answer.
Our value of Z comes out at -84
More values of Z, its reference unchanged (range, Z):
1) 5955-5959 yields -3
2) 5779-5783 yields -8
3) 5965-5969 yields -6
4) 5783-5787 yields -16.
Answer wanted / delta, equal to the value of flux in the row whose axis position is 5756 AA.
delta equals 13.83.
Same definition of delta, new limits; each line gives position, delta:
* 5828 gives 14.52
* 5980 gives 16.14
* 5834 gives 15.84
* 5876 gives 13.57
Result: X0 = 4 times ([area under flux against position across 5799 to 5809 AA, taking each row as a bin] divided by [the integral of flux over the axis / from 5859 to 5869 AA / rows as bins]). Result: 3.89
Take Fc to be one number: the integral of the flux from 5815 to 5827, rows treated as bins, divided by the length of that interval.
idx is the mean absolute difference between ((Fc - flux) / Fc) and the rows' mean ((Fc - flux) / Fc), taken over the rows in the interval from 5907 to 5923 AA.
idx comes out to 0.070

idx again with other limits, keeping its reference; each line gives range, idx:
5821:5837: 0.033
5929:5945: 0.035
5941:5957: 0.028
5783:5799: 0.011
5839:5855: 0.021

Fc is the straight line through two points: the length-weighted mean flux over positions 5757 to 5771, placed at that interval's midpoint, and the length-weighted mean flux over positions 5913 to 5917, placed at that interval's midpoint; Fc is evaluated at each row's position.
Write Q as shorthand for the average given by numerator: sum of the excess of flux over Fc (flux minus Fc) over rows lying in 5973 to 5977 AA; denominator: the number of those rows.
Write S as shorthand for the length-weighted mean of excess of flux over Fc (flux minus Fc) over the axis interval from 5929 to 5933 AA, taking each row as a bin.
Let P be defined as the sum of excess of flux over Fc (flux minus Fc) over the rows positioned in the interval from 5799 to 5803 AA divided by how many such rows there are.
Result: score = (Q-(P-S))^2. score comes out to 39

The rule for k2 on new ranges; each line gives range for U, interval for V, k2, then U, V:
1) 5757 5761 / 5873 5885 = 203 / 14.7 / 13.8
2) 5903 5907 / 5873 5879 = 186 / 13.7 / 13.6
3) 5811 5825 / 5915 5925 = 220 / 15.3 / 14.4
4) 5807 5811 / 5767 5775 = 202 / 13.5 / 15.0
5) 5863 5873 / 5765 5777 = 207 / 14.0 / 14.8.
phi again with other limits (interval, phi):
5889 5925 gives 5914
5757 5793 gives 5772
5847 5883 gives 5850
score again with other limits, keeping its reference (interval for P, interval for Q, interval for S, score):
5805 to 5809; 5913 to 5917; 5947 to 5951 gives 0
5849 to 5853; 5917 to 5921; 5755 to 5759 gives 1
